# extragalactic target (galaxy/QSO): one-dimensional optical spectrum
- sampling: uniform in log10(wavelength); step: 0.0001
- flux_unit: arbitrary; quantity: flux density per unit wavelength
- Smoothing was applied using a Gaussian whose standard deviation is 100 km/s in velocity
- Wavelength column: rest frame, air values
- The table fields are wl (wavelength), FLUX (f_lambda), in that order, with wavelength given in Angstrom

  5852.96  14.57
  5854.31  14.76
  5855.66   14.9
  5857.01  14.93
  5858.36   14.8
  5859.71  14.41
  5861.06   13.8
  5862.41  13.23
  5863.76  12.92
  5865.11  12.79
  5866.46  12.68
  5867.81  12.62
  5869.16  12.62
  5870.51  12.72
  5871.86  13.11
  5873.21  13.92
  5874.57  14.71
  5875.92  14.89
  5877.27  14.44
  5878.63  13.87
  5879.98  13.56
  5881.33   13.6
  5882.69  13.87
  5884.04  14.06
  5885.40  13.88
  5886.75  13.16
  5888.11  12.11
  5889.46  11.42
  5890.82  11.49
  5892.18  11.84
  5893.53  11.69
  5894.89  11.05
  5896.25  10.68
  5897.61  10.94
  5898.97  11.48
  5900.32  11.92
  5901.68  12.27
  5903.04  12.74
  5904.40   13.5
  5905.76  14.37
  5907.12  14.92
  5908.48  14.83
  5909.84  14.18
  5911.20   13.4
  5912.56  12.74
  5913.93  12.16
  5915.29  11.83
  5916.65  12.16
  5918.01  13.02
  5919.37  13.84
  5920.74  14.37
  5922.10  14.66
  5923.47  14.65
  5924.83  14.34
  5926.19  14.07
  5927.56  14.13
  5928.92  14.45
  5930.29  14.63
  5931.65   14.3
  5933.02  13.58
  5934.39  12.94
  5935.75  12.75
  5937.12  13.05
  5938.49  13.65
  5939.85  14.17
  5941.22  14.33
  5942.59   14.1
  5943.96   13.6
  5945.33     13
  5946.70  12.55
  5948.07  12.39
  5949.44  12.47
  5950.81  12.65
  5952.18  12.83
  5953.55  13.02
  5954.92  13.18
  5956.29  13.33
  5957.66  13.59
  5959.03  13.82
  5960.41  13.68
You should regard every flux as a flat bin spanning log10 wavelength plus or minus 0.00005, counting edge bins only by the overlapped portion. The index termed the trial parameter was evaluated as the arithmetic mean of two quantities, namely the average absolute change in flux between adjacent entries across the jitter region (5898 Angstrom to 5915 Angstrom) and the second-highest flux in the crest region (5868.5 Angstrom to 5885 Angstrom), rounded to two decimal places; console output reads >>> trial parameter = 7.64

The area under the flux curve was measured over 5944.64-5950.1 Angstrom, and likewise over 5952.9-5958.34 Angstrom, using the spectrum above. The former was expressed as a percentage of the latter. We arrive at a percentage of 95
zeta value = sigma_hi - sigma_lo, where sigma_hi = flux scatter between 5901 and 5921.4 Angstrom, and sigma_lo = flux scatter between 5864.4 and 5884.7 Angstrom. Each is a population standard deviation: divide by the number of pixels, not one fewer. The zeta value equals 0.2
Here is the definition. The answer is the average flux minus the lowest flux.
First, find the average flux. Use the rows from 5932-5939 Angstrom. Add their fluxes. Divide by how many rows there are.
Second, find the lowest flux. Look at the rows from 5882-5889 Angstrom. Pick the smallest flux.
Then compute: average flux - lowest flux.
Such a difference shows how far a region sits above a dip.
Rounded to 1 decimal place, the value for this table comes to 1.1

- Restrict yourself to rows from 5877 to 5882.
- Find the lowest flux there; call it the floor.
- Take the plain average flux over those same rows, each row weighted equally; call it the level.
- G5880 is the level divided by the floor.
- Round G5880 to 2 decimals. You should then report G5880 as 1.02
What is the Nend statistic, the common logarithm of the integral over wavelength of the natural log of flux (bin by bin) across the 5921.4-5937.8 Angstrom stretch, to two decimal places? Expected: 1.64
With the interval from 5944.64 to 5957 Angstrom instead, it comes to 1.50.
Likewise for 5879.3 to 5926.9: 2.09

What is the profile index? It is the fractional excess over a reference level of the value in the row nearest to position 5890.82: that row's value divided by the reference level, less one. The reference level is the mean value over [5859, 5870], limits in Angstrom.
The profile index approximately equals -0.13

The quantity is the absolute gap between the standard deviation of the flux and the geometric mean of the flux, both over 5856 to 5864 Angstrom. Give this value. 13.2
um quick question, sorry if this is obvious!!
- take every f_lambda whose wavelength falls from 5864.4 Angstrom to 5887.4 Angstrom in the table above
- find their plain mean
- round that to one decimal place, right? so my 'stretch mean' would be 13.6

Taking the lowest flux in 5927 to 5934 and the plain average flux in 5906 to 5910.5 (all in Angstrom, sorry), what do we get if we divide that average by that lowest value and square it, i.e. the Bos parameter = 1.16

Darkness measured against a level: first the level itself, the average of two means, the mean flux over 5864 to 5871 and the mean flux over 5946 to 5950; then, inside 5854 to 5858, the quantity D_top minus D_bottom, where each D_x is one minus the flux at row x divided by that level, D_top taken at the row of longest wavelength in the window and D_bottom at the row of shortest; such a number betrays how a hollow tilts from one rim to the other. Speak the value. -0.014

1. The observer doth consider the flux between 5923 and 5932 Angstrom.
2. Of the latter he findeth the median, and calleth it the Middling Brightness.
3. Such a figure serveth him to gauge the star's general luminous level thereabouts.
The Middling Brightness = 14.3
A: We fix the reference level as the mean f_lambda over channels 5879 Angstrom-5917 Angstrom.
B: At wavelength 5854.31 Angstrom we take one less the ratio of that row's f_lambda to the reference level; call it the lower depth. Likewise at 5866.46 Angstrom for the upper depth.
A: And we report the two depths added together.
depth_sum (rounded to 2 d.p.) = -0.16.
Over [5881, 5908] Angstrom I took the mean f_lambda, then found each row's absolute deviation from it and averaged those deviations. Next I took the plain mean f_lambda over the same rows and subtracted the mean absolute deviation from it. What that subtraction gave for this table 11.4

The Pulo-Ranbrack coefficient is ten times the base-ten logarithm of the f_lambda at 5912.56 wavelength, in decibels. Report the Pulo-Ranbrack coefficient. 11.1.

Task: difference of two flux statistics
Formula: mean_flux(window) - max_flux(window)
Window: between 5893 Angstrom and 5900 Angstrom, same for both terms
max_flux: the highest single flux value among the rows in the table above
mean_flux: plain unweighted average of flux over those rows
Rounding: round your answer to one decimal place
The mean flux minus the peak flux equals -0.5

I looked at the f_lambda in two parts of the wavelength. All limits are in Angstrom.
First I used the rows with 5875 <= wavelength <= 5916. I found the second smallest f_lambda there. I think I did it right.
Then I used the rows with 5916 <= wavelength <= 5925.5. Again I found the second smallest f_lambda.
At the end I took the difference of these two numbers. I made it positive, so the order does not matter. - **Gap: 2.1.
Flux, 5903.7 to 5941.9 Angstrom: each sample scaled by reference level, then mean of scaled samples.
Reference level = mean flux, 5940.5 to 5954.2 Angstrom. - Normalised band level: 1.05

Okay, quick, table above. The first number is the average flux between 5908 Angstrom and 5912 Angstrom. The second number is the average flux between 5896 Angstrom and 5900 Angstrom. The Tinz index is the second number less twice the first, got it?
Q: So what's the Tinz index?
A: -17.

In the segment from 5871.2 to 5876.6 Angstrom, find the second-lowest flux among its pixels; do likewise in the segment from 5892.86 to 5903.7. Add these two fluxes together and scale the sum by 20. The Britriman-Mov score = 497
